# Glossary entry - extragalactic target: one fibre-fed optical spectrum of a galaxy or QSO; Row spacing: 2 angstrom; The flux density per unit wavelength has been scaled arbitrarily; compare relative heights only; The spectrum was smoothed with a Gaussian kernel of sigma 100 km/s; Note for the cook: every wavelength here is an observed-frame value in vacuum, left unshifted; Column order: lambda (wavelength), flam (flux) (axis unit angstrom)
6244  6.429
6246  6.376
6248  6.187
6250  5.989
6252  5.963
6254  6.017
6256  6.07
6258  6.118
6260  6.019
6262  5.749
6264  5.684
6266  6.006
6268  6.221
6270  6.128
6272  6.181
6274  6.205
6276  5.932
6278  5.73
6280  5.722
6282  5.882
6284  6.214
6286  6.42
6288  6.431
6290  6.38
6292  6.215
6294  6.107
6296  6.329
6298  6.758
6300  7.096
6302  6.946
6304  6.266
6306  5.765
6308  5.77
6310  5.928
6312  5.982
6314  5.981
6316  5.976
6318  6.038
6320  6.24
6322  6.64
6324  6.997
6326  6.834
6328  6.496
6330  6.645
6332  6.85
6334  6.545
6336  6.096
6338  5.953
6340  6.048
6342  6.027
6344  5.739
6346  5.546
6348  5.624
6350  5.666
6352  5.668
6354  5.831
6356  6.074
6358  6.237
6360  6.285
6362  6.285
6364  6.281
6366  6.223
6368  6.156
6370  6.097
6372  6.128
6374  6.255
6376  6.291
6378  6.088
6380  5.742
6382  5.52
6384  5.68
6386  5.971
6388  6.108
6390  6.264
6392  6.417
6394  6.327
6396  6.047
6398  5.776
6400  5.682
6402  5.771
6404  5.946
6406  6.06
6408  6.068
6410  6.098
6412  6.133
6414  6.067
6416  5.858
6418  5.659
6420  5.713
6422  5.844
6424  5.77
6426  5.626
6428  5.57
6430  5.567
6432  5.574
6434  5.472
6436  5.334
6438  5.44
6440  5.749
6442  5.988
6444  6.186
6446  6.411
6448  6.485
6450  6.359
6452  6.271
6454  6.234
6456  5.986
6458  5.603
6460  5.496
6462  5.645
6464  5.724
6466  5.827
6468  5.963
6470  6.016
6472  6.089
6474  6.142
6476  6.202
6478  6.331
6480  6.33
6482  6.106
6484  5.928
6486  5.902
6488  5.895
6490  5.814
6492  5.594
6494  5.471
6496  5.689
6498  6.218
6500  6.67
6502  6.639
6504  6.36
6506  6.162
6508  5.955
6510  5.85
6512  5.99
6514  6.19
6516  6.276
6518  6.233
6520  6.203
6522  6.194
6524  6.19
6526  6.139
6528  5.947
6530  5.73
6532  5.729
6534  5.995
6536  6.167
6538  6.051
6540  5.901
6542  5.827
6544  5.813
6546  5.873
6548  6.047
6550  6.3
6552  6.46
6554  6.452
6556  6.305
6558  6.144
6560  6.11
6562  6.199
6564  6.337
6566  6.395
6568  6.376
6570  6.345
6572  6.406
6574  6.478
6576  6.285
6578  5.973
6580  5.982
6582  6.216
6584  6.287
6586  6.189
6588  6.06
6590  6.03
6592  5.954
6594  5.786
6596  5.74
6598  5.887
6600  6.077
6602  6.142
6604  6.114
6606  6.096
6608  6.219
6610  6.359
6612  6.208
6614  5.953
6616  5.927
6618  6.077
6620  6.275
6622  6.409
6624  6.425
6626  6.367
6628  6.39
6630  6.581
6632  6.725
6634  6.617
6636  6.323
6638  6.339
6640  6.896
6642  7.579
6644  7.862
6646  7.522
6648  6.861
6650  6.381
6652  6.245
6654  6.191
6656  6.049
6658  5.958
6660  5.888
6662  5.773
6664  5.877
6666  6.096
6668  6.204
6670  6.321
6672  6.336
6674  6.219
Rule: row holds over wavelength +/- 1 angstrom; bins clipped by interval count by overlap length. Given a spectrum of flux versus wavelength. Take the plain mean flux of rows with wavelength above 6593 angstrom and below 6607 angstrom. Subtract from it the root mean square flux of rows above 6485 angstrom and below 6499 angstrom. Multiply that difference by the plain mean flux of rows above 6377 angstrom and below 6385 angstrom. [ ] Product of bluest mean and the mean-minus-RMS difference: 1.0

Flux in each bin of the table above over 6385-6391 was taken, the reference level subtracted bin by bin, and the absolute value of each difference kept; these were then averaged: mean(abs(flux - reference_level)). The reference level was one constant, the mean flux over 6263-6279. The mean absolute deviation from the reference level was 0.13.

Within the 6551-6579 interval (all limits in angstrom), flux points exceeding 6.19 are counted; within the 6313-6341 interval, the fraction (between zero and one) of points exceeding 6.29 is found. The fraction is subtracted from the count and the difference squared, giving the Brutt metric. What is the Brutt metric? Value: 110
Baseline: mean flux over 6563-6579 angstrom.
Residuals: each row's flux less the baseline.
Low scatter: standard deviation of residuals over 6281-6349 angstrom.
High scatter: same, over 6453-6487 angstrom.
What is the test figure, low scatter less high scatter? 0.16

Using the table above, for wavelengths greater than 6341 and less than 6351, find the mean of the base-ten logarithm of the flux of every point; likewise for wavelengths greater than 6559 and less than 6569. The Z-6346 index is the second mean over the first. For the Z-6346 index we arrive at 1.05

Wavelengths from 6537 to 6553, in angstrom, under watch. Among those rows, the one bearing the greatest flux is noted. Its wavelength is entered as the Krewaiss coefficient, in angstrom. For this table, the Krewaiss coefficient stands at 6552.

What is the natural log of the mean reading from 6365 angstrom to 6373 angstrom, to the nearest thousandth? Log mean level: 1.817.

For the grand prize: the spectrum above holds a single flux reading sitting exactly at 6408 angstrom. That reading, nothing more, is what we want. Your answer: 6.068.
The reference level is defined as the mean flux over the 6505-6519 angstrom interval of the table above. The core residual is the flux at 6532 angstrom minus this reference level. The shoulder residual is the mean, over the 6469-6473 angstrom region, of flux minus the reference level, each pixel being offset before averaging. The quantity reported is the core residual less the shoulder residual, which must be -0.32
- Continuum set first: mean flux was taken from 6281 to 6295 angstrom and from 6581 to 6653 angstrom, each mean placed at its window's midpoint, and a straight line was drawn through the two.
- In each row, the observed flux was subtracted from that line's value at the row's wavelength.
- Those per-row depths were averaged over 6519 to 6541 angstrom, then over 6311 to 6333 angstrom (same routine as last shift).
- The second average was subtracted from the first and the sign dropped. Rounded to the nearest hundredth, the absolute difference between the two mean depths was 0.48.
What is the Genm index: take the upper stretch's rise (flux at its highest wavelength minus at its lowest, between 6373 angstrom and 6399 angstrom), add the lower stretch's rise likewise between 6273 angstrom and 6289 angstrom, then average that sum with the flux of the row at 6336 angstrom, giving 2.92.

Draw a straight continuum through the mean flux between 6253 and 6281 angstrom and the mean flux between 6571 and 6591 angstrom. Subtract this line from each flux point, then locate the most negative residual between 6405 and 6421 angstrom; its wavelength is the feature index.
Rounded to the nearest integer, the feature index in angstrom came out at 6418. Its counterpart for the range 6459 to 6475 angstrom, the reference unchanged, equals 6460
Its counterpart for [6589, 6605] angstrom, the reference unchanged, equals 6596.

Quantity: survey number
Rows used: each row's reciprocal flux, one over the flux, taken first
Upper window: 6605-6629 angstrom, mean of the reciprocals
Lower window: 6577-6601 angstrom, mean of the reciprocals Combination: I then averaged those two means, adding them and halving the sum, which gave 0.164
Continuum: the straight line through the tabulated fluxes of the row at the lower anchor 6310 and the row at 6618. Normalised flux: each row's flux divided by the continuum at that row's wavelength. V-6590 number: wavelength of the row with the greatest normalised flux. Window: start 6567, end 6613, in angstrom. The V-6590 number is 6574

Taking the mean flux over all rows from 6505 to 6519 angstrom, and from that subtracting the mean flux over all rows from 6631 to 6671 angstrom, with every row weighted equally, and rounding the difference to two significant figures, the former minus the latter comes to -0.39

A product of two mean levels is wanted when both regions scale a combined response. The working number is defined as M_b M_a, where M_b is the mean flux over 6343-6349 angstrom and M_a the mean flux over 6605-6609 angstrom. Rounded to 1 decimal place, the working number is 34.7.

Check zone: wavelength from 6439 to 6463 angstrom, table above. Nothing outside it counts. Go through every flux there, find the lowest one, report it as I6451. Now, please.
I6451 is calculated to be 5.496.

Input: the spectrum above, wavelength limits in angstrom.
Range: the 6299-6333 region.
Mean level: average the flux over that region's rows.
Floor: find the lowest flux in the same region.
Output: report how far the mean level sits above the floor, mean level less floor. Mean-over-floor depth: 0.61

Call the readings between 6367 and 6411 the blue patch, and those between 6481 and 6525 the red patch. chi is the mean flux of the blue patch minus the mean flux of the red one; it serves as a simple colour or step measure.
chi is -0.05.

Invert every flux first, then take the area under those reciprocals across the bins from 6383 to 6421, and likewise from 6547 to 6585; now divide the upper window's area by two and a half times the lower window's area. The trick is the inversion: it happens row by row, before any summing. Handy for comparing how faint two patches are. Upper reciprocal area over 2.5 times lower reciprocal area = 0.38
